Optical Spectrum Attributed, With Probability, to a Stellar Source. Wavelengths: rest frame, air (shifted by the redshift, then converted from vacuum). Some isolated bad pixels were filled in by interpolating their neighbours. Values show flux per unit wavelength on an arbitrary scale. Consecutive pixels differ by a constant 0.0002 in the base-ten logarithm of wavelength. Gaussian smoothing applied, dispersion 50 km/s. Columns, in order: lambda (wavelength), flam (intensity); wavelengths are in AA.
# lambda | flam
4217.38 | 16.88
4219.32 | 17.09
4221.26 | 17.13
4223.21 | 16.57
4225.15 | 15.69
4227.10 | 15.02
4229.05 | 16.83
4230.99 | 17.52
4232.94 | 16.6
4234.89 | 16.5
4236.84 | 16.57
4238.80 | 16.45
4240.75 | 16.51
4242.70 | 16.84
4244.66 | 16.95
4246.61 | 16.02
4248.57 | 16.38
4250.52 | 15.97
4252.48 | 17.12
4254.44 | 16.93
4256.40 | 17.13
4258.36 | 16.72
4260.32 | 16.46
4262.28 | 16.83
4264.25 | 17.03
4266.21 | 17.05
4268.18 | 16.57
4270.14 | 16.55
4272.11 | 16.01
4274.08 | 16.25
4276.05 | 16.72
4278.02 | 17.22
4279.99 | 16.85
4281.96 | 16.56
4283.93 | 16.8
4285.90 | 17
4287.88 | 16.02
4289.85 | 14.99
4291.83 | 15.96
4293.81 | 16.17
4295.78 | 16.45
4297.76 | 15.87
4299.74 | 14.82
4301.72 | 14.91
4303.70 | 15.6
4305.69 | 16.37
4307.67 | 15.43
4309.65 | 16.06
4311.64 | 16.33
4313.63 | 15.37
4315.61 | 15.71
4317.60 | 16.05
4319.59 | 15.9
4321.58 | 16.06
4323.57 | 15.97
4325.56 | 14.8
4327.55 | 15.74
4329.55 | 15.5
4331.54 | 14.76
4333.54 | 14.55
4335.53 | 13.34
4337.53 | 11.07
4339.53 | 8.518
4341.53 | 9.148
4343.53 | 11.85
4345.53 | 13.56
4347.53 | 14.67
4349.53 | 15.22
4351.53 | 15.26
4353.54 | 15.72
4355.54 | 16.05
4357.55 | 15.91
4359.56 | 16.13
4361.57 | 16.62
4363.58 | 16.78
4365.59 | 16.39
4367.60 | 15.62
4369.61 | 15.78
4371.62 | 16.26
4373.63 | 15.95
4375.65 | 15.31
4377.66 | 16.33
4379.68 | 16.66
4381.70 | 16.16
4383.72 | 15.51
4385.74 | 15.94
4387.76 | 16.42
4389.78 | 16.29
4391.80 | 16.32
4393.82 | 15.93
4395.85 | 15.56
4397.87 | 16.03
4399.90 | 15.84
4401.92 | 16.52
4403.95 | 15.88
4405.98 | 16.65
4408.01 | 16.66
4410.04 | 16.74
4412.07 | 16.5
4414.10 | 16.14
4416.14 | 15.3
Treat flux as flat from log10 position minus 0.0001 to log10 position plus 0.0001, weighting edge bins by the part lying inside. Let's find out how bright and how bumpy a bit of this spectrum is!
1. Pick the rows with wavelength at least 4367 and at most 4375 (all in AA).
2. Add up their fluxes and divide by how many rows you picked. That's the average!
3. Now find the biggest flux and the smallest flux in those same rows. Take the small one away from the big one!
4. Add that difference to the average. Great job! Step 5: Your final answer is 16.5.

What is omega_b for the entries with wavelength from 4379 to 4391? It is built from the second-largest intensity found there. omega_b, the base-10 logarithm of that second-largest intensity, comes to 1.22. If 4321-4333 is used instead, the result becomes 1.20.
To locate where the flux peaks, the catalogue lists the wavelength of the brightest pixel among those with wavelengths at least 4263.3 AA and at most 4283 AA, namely 4278.02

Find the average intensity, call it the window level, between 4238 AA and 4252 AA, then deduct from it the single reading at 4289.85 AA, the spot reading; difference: 1.5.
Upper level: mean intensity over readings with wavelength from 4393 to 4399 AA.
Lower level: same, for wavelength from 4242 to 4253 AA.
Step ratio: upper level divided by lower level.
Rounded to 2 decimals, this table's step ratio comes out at 0.96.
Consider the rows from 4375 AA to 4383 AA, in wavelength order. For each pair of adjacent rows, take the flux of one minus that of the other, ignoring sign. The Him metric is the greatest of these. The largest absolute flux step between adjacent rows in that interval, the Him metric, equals 1.0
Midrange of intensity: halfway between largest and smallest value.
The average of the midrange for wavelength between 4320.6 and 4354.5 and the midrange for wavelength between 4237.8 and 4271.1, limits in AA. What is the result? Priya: 14.4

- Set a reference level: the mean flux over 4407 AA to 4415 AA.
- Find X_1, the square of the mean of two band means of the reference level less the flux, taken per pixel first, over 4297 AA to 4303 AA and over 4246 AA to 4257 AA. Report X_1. 0.4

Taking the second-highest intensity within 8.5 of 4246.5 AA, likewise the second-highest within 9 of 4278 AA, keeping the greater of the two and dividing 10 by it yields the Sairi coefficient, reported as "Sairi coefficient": 0.588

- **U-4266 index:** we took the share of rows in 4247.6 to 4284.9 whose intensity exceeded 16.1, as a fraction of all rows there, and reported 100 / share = 112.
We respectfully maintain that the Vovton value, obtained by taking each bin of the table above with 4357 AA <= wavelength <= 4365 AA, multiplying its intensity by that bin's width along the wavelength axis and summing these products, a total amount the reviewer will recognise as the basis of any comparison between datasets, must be 131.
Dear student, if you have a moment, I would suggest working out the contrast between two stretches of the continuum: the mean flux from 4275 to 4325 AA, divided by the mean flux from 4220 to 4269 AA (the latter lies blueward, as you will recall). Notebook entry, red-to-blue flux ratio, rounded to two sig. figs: 0.97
